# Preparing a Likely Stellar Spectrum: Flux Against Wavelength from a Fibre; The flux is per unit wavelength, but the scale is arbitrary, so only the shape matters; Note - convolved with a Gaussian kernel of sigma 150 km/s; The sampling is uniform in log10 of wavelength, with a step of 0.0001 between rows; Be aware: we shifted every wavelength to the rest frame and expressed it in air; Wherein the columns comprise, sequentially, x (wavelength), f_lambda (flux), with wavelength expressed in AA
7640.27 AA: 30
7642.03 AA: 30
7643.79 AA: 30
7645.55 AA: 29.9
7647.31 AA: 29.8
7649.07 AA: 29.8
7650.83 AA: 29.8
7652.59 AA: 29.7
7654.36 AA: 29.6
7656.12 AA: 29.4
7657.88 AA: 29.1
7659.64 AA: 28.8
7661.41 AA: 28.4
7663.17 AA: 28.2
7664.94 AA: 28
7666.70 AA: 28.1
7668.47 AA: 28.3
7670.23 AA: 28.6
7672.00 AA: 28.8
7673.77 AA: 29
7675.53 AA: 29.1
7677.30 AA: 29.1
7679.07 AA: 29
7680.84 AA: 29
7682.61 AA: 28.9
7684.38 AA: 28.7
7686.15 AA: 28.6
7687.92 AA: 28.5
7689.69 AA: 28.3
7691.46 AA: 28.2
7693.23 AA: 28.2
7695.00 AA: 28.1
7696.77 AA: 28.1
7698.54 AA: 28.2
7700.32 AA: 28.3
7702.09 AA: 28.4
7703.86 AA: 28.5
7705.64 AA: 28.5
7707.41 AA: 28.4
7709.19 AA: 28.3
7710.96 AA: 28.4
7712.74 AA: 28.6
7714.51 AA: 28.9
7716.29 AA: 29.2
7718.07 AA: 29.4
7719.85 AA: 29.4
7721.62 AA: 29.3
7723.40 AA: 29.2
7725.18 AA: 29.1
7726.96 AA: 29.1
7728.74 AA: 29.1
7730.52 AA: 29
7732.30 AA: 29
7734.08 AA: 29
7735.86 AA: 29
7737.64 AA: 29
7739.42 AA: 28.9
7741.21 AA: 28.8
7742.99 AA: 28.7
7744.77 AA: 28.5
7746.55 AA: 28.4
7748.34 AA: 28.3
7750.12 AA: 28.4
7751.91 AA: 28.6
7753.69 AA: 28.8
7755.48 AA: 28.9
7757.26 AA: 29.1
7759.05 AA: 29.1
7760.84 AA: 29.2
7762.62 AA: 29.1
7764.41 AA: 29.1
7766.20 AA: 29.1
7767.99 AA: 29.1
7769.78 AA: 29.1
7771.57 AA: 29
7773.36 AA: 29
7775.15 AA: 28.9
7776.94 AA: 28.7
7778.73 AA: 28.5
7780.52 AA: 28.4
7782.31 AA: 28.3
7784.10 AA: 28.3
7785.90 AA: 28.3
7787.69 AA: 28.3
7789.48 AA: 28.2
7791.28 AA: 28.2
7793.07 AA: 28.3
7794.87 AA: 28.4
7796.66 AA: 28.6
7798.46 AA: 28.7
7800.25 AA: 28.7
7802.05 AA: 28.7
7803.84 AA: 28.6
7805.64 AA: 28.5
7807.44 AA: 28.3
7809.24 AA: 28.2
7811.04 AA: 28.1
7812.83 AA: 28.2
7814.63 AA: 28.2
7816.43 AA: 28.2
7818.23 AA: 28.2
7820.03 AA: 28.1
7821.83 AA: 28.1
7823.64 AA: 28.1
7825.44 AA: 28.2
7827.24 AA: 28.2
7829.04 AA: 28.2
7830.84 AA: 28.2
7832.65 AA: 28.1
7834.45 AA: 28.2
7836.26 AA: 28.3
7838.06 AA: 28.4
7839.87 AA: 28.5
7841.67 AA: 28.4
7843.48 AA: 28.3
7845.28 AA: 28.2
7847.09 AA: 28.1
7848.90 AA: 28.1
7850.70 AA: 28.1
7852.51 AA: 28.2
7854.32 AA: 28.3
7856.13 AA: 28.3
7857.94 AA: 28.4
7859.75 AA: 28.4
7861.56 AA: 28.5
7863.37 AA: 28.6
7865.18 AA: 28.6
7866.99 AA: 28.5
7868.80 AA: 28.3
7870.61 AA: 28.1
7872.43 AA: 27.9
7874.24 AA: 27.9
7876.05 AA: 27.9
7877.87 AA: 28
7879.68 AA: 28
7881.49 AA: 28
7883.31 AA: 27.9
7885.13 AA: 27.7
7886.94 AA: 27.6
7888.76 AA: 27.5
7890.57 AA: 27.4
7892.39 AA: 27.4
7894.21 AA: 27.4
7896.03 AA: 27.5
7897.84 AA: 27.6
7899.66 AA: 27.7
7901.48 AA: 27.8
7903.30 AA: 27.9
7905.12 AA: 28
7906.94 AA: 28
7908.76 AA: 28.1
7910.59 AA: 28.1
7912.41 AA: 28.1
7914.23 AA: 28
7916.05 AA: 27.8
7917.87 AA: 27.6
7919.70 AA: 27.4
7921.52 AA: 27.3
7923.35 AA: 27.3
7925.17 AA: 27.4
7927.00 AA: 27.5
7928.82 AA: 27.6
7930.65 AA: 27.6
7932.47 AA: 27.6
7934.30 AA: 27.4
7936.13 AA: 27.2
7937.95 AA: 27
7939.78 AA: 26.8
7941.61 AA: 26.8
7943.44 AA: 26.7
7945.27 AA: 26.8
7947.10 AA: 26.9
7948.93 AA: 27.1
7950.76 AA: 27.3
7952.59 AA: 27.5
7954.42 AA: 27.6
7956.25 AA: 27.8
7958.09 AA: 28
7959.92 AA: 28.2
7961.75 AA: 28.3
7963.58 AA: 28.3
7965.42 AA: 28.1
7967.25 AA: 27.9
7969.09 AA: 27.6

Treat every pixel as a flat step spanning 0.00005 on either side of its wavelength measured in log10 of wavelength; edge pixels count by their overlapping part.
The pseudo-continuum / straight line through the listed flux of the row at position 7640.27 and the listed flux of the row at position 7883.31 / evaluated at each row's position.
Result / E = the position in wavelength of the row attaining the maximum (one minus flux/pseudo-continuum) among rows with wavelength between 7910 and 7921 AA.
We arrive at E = 7919.70 AA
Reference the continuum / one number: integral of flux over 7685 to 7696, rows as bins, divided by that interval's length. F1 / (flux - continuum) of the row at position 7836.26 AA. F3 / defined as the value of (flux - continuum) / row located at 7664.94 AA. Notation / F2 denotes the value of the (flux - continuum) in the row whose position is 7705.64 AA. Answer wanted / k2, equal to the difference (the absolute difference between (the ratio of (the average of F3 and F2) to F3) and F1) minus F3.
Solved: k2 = 0.6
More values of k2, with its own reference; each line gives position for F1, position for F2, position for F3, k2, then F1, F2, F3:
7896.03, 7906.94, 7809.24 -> 2.7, -0.84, -0.34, -0.1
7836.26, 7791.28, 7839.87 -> -0.1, -0.04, -0.14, 0.2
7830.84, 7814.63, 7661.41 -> 0.4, -0.14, -0.14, 0.1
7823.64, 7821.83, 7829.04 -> 1.7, -0.24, -0.24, -0.1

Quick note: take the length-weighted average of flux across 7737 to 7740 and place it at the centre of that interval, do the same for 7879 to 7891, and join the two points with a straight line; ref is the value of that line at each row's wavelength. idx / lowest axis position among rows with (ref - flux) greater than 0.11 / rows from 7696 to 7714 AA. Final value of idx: 7696.77 AA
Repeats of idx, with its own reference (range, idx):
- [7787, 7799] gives 7787.69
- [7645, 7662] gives 7656.12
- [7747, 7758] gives 7748.34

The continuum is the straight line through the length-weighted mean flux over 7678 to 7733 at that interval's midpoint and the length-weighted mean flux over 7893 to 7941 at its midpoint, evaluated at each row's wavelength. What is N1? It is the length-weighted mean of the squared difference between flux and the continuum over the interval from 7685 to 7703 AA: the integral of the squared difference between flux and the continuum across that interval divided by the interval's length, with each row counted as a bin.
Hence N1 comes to 0.24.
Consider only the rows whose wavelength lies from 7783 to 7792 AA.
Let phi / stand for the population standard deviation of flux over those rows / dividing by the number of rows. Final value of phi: 0.05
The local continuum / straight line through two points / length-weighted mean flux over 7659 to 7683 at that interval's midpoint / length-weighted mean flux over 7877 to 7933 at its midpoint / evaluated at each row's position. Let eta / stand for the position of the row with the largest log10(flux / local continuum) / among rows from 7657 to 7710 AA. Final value 7677.30 AA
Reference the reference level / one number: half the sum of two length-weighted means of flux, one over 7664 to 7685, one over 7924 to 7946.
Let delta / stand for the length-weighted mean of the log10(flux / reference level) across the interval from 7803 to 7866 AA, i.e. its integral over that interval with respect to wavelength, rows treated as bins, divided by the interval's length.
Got 0.005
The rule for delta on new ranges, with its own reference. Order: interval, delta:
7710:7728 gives 0.017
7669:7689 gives 0.013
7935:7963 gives -0.010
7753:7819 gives 0.010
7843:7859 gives 0.004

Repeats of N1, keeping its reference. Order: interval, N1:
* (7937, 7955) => 0.26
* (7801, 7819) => 0.06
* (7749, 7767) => 0.33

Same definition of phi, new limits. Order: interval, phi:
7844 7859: 0.11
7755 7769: 0.08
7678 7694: 0.31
